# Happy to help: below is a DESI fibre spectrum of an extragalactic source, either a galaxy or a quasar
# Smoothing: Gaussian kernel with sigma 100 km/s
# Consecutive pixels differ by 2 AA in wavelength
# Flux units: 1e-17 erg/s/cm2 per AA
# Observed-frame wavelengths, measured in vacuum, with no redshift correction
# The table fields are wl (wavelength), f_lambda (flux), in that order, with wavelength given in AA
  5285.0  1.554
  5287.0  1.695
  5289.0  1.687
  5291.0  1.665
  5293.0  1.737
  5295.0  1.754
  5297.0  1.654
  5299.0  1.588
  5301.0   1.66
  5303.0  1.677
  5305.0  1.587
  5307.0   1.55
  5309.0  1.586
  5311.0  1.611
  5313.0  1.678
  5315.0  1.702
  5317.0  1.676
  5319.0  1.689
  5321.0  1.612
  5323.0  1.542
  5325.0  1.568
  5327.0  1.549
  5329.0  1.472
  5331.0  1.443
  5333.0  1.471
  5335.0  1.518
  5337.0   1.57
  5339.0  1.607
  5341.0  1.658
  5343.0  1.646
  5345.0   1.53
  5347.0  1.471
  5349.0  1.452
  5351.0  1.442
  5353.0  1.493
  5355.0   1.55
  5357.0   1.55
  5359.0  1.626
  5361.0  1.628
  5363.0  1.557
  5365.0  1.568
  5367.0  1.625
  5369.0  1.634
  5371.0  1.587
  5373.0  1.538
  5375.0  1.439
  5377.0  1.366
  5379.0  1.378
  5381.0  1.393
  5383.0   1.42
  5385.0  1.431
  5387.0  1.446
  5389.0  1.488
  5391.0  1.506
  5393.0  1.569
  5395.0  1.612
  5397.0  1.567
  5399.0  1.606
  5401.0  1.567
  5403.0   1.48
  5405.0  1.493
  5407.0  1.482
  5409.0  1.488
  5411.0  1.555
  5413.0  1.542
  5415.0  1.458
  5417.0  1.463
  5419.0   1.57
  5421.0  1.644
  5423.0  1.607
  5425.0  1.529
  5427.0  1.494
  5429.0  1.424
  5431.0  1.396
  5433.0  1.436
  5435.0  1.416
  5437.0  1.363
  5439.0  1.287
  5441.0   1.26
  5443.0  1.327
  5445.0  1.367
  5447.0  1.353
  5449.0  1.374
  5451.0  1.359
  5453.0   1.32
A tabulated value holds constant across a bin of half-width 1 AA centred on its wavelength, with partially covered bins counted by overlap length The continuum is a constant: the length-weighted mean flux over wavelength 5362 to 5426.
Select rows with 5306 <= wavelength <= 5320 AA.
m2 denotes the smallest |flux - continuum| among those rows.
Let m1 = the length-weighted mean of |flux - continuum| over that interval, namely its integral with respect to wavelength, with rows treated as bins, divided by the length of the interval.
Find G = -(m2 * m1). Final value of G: -0.0038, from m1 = 0.123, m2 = 0.031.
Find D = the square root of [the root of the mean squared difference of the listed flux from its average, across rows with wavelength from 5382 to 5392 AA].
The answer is 0.182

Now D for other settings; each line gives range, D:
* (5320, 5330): 0.213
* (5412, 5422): 0.264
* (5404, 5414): 0.174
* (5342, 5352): 0.275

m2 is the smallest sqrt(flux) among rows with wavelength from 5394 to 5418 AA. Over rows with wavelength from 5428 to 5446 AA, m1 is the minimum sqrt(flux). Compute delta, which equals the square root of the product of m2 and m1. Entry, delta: 1.16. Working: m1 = 1.12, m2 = 1.21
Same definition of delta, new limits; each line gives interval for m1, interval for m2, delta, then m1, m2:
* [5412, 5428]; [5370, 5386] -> 1.19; 1.21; 1.17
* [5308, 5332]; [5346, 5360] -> 1.20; 1.20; 1.20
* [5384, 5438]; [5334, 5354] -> 1.18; 1.17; 1.20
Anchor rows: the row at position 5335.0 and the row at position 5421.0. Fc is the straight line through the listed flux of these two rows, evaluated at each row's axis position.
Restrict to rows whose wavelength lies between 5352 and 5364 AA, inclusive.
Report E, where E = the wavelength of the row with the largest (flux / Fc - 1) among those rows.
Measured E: 5359.0 AA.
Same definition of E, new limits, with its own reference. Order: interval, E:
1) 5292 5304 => 5295.0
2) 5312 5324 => 5315.0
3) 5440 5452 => 5449.0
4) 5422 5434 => 5423.0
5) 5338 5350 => 5341.0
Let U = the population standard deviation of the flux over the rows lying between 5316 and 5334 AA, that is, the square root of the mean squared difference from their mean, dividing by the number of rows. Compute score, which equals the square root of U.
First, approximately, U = 0.083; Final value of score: 0.289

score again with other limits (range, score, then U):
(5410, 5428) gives 0.243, 0.059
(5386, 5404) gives 0.236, 0.056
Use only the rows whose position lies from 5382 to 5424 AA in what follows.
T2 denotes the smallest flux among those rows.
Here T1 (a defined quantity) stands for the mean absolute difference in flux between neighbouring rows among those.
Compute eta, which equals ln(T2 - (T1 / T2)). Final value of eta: 0.33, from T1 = 0.041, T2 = 1.42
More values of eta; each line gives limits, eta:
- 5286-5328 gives 0.41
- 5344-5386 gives 0.29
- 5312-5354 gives 0.35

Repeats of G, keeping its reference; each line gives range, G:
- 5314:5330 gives -0.0022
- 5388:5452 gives -0.0009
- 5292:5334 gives -0.0025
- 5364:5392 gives -0.0011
